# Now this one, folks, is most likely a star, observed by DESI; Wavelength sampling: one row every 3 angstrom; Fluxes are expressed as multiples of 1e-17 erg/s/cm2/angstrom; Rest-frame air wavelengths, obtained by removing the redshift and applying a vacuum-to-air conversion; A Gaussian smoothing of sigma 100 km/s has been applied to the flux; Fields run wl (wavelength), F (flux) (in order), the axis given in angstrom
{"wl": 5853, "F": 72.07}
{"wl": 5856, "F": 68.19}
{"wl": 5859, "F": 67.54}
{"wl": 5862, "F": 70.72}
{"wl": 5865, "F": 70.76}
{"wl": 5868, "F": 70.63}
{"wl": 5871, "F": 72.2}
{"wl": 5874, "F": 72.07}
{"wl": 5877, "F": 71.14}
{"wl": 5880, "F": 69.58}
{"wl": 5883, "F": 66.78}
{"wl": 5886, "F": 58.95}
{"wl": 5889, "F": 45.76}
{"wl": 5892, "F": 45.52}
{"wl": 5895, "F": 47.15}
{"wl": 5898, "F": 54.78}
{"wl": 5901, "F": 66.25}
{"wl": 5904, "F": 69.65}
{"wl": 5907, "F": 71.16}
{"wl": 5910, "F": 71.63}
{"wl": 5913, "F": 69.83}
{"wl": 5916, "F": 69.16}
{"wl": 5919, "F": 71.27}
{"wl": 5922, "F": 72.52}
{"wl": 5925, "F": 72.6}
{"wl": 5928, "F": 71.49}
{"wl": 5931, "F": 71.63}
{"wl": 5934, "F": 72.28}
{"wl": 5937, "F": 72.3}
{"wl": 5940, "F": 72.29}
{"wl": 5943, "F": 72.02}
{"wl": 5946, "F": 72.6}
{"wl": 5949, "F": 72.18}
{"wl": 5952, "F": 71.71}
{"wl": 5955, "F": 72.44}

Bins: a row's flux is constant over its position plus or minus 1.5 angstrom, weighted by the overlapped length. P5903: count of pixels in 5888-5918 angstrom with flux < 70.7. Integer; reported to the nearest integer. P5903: 8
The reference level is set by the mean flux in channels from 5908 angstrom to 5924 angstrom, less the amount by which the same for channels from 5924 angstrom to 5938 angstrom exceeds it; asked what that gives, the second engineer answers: 70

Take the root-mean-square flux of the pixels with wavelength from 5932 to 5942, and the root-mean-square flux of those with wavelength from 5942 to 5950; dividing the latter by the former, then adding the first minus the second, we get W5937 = 1.0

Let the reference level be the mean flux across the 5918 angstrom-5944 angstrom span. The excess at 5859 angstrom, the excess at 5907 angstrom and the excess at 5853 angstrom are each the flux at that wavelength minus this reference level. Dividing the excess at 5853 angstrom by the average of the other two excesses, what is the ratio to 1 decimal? 0.0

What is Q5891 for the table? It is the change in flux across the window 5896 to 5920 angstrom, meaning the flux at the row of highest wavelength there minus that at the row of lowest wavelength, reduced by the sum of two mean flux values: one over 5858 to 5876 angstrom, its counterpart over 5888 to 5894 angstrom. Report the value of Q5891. -100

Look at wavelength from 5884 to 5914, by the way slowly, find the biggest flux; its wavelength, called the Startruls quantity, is 5910 angstrom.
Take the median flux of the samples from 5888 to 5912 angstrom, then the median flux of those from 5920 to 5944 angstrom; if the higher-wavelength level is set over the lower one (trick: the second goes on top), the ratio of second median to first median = 1.19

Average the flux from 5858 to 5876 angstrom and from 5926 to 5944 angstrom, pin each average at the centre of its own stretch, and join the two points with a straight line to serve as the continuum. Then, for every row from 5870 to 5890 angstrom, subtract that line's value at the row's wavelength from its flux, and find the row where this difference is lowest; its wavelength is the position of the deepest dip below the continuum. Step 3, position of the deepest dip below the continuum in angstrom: 5889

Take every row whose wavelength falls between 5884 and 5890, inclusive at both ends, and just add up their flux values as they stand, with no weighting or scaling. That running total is 105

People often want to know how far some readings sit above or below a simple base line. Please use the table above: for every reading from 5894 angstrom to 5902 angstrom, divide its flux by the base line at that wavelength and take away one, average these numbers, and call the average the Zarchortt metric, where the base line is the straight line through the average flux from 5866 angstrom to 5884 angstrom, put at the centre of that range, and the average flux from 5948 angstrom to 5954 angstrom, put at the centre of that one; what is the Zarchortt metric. -0.21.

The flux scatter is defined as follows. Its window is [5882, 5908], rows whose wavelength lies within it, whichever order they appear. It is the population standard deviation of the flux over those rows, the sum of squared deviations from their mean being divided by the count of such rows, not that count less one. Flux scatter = 9.9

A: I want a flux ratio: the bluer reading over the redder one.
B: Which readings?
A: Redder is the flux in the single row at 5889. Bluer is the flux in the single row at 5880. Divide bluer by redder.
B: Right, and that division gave 1.52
